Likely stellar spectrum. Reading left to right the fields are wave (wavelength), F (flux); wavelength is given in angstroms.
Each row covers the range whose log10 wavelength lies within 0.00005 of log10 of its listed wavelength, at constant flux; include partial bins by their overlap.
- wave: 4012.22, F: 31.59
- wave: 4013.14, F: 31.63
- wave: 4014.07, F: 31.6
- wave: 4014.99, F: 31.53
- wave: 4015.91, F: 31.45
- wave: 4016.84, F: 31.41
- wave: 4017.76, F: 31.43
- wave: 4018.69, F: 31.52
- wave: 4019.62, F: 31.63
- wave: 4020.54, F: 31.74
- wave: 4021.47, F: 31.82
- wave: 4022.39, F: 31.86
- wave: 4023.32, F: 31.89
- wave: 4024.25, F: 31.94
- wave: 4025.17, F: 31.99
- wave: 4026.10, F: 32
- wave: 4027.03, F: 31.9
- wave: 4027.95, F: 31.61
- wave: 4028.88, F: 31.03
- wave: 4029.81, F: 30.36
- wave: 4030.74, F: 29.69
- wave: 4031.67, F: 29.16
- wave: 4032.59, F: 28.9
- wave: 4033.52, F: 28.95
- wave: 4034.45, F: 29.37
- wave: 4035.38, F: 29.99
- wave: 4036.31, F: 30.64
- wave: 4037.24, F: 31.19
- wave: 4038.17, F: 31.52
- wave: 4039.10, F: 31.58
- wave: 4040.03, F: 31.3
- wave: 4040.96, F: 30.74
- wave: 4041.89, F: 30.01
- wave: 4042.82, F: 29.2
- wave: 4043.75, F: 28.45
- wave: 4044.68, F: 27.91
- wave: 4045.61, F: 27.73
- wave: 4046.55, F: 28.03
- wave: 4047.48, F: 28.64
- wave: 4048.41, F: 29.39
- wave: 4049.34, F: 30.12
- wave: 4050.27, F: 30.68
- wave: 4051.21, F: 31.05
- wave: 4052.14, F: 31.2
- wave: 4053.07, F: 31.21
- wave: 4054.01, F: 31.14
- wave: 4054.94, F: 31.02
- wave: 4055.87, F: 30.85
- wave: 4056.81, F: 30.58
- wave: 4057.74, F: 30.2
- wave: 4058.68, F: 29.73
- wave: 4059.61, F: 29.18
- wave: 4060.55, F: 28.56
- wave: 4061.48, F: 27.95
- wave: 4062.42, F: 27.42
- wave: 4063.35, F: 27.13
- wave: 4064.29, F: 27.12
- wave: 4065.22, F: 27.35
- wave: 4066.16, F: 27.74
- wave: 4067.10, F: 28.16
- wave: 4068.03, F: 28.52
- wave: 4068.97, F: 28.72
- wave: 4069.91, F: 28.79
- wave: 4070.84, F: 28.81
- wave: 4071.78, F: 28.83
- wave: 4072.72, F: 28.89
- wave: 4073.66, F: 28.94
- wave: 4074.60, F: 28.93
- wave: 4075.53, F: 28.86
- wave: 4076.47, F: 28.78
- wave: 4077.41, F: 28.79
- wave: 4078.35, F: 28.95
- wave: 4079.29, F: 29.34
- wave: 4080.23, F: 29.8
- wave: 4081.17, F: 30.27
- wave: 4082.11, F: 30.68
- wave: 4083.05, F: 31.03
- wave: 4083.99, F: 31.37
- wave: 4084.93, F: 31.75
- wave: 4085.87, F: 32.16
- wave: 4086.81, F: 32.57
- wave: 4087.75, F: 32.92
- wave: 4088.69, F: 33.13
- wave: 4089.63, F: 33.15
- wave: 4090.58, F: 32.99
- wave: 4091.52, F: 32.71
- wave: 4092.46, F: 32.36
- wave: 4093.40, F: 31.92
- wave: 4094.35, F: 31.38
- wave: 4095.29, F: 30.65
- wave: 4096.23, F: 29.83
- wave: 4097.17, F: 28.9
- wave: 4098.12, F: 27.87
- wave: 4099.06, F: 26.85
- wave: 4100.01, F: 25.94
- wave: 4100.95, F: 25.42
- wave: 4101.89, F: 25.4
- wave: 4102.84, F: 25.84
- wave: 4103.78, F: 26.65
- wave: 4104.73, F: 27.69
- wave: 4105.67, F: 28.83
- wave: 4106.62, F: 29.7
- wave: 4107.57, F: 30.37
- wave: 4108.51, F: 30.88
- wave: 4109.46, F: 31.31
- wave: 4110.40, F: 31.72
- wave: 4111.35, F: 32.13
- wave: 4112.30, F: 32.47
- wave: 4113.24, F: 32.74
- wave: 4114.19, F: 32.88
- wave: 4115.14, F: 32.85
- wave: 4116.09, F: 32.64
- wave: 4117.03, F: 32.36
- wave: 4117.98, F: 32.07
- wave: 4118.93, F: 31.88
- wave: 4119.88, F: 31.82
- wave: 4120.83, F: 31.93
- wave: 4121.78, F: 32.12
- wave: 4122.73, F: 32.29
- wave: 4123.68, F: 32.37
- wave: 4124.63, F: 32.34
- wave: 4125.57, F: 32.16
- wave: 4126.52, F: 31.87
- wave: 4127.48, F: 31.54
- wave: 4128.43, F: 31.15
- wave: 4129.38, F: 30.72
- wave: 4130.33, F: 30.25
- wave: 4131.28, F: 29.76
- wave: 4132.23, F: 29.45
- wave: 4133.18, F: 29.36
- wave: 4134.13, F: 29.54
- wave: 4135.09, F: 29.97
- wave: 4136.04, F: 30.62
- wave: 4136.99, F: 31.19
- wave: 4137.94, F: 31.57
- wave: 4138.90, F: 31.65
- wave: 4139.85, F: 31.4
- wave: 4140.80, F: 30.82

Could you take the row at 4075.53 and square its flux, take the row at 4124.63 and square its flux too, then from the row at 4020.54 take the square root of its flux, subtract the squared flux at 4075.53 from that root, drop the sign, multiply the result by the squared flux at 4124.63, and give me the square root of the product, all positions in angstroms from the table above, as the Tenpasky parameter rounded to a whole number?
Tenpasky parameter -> 930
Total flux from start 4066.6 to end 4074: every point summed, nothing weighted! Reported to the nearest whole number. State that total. 230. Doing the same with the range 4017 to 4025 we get 254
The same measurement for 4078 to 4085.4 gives 243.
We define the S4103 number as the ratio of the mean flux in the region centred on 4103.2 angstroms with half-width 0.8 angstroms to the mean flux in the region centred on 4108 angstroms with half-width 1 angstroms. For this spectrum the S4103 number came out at 0.86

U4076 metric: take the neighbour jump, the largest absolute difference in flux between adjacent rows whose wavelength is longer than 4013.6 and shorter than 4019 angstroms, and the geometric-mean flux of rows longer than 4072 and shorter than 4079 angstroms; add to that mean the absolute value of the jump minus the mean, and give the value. 57.7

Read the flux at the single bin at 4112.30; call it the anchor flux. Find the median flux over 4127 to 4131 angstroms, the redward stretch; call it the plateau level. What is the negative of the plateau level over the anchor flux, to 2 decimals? -0.95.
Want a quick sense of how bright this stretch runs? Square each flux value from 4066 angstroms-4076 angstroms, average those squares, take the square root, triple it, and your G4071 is 86.0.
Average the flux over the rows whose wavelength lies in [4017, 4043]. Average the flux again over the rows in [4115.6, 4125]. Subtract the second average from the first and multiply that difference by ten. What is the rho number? -13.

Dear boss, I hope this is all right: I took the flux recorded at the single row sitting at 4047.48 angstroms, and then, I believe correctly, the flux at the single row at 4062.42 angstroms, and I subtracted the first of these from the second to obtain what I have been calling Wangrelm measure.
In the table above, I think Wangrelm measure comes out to -1.2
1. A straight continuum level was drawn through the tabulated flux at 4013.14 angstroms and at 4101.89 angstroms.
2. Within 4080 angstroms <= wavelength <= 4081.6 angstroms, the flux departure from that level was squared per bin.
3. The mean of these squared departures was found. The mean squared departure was 10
